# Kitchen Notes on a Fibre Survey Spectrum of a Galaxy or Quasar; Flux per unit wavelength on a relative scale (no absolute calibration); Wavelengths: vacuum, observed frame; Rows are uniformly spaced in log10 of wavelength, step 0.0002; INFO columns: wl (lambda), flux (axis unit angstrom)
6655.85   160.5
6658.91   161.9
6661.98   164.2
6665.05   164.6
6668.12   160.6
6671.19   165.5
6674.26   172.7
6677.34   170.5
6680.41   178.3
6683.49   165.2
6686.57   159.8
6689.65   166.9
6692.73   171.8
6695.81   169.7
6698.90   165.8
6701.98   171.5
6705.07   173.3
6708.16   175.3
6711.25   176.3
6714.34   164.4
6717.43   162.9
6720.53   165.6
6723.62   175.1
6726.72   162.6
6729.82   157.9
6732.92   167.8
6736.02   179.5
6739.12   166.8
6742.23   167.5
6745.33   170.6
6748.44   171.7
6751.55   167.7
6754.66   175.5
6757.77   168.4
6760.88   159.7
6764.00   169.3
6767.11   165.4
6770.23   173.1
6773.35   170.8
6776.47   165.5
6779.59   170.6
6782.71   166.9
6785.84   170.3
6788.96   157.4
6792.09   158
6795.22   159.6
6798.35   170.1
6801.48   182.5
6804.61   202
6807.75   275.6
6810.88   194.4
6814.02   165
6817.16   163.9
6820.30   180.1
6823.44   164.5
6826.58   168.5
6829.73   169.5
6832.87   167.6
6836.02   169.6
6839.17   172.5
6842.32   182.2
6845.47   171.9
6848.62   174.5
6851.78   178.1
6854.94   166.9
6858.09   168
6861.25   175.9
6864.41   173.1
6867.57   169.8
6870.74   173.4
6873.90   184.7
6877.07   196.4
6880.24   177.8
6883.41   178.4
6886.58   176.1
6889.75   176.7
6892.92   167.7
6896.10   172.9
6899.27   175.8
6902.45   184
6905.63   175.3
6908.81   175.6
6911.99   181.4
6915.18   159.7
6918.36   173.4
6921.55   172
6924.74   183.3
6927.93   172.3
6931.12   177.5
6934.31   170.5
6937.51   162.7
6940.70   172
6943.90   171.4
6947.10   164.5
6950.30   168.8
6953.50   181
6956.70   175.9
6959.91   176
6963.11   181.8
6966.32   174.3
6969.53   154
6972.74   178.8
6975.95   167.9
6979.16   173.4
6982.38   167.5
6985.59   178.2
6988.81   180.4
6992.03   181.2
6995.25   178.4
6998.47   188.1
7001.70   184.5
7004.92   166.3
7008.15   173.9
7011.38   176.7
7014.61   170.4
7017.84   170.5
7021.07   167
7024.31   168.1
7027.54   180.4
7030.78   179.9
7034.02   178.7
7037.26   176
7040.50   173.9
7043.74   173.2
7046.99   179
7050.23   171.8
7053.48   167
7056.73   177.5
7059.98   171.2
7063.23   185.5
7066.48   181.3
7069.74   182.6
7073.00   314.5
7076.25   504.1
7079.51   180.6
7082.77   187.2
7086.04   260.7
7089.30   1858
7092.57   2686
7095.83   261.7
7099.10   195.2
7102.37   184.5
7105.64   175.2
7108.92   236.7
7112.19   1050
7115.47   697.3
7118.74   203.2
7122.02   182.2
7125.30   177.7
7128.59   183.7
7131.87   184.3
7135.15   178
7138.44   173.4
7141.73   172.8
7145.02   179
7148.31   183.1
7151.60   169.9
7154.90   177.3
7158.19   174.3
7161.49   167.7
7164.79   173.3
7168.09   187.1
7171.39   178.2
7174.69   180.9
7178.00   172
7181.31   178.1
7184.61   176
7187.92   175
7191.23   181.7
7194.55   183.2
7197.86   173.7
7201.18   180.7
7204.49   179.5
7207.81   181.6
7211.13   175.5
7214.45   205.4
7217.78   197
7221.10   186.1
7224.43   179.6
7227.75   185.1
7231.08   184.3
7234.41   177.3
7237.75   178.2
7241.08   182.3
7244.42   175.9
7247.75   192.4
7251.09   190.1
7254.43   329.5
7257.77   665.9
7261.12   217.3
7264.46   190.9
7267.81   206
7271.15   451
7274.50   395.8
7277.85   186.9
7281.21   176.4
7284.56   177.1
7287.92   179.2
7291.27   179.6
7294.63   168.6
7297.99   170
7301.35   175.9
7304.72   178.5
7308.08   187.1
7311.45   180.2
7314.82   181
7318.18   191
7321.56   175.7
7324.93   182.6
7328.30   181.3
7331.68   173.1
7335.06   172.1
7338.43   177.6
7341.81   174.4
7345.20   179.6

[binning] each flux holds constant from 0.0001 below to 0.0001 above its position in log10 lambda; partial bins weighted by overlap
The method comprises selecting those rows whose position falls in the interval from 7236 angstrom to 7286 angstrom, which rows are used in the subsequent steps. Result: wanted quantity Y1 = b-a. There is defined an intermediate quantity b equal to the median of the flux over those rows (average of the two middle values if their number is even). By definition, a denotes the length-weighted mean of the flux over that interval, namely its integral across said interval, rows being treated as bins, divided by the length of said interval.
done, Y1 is -70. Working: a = 261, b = 191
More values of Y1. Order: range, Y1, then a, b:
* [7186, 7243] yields -1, 183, 182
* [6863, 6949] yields -1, 175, 173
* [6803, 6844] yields -13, 183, 170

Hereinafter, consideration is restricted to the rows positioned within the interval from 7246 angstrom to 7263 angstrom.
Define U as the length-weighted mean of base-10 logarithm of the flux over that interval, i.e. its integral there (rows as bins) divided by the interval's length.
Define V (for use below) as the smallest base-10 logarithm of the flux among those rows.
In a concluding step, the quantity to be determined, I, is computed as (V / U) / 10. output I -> 0.0932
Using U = 2.446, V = 2.279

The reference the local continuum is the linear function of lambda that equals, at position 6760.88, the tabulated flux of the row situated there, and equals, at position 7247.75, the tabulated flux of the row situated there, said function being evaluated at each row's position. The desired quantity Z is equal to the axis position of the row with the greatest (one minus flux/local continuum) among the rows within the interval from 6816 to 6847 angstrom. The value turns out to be 6817.16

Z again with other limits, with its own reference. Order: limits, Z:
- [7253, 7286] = 7281.21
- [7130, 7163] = 7161.49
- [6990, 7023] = 7021.07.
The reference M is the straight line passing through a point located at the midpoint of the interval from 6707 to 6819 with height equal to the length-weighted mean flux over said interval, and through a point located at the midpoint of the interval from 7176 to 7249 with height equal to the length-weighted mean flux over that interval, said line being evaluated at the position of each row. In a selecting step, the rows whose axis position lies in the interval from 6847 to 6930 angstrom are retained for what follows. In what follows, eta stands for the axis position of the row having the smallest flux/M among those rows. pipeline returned 6915.18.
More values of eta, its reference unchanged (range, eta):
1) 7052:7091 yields 7053.48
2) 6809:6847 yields 6817.16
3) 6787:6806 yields 6788.96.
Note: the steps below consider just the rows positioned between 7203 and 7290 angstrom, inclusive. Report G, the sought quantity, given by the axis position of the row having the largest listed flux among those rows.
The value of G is 7257.77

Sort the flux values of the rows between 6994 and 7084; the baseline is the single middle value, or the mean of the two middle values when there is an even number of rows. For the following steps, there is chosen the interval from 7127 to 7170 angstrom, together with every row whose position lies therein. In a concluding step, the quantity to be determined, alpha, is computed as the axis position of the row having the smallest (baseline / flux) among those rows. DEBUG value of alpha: 7168.09 angstrom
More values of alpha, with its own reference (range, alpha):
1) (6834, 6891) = 6877.07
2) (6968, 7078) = 7076.25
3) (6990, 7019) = 6998.47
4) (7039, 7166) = 7092.57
